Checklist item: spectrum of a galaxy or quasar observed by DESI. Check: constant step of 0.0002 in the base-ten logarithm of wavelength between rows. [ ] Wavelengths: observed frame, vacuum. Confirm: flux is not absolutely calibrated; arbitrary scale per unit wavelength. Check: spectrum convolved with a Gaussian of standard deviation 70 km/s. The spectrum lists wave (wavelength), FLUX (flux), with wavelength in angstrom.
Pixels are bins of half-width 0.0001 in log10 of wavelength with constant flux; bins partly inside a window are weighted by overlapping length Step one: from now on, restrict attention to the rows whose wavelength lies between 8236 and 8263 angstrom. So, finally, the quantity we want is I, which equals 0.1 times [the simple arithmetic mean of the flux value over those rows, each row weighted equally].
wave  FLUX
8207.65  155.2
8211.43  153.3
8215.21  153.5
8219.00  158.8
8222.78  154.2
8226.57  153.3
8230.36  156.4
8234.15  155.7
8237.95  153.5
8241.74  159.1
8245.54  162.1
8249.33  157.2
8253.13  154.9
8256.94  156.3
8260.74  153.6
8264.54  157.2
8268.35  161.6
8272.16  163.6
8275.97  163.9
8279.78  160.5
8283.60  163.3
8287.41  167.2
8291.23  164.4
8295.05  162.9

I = 15.7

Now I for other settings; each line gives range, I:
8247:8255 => 15.6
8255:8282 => 16.0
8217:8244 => 15.6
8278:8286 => 16.2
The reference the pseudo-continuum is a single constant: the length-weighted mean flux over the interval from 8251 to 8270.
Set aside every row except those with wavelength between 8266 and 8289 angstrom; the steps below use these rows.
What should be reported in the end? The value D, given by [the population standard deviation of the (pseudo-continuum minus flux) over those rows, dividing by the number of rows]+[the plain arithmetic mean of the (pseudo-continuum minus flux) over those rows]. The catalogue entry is -4.6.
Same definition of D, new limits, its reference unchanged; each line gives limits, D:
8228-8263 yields 2.7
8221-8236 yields 3.0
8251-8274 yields 2.3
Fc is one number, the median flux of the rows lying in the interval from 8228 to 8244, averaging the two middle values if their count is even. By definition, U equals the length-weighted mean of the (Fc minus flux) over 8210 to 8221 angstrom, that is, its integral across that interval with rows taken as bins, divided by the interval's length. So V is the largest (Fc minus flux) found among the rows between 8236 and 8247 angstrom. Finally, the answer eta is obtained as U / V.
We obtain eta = 0.31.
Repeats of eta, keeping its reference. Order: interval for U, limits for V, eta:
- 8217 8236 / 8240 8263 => 0.16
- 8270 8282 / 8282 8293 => 0.91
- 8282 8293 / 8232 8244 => -3.52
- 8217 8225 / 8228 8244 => -0.11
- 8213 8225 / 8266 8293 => -0.15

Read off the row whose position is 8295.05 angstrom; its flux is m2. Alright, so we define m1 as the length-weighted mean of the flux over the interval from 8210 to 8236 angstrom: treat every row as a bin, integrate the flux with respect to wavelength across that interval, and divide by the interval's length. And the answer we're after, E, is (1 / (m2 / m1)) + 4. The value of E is 4.95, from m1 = 155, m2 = 162.9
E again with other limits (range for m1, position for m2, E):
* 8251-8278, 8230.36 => 5.01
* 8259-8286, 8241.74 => 5.01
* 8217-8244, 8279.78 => 4.97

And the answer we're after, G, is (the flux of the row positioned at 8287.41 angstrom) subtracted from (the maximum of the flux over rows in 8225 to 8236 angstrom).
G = -11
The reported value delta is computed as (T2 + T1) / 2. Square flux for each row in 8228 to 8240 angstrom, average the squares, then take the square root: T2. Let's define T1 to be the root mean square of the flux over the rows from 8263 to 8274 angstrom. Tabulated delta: 158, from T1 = 161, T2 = 155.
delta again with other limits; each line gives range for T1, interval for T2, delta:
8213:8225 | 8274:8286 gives 159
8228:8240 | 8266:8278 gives 159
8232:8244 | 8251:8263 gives 156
